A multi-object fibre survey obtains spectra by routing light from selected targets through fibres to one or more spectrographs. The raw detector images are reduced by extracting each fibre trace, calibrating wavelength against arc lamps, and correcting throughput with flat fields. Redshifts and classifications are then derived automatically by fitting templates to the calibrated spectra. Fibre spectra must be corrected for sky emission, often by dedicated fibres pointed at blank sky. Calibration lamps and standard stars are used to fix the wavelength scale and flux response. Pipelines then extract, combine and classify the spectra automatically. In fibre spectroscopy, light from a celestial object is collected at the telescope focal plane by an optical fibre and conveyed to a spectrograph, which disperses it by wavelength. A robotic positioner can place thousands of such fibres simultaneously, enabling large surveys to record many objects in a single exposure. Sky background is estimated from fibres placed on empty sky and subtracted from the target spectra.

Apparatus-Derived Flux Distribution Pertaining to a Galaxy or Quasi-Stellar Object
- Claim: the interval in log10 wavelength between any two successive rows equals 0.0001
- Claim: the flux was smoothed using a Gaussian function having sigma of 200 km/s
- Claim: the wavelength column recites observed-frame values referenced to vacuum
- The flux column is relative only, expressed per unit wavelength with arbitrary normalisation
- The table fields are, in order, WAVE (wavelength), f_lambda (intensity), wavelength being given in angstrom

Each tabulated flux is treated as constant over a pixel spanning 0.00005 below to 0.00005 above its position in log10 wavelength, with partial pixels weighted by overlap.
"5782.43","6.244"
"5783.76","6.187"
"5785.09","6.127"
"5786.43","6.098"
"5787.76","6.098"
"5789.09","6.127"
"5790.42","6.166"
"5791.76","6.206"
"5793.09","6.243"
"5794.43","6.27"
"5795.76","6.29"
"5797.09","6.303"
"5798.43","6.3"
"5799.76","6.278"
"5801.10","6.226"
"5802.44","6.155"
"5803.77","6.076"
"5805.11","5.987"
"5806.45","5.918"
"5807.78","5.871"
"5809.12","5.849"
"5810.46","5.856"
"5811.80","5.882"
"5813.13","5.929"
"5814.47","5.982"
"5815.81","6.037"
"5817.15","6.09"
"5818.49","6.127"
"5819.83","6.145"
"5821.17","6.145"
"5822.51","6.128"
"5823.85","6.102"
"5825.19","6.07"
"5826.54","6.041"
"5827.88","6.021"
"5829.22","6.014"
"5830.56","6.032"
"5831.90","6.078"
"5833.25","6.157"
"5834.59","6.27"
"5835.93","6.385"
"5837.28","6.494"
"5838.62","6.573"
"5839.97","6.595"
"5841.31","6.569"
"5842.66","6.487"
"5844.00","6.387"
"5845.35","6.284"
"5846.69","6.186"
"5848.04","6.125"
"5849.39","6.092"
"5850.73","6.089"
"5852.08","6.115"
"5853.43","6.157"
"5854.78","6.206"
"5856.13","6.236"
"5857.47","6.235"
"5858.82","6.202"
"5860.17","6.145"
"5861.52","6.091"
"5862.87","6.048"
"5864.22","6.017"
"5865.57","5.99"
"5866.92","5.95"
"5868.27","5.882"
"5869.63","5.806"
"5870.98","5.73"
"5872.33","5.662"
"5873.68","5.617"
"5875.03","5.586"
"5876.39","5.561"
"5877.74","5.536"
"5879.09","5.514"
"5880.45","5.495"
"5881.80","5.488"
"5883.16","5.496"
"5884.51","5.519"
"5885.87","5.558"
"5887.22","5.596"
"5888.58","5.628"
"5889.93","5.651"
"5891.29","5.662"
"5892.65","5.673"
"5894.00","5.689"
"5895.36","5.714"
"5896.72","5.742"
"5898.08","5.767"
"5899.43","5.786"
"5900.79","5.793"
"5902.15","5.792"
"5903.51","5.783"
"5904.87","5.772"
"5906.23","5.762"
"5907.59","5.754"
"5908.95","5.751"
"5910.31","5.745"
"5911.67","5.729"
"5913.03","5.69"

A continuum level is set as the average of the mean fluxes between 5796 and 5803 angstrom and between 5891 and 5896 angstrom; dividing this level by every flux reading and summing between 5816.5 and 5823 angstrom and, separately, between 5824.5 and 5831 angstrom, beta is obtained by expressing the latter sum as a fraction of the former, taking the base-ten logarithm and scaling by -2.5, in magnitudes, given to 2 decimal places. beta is -0.02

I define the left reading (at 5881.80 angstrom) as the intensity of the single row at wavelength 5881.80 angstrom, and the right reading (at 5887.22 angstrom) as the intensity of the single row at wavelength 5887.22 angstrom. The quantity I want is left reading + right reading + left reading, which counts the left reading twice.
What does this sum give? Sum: 16.6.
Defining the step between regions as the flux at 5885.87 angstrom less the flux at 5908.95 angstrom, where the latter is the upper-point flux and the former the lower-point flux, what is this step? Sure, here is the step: -0.2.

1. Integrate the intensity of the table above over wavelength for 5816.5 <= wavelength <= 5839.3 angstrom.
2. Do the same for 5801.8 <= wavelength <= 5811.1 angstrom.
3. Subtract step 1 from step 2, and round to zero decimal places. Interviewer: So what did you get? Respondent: -85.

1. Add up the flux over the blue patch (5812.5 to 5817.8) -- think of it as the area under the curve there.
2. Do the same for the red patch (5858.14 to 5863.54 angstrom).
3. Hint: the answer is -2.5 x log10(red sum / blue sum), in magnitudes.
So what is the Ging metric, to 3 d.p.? -0.020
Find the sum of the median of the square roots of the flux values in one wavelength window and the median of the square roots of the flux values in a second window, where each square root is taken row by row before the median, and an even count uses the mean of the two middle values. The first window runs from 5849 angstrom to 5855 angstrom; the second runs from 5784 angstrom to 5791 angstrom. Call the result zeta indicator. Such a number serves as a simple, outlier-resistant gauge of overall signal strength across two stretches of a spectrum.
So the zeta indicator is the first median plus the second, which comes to 4.95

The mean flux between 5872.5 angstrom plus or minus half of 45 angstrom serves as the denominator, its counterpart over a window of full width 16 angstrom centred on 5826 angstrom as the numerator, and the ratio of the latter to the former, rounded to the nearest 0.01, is 1.05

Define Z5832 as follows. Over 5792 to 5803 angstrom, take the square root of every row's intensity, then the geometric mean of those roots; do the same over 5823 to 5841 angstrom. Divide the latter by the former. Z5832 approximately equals 0.997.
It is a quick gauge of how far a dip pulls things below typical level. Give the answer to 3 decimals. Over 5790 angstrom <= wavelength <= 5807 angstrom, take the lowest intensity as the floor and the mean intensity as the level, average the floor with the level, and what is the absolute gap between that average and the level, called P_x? 0.134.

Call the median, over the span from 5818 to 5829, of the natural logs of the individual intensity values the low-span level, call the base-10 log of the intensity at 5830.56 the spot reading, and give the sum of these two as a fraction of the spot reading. 3.32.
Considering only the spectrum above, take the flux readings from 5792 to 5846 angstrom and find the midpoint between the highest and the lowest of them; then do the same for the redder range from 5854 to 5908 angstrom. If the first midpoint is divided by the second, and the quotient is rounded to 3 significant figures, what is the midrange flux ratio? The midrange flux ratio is 1.06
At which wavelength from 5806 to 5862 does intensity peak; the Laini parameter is 5839.97 angstrom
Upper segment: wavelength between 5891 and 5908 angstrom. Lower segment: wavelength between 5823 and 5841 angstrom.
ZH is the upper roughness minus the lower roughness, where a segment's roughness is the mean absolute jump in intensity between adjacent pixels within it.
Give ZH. -0.042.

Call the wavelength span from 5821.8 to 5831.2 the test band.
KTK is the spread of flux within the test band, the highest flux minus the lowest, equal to 0.11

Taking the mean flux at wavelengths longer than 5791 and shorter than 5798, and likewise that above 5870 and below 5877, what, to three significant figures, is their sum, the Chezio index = 11.9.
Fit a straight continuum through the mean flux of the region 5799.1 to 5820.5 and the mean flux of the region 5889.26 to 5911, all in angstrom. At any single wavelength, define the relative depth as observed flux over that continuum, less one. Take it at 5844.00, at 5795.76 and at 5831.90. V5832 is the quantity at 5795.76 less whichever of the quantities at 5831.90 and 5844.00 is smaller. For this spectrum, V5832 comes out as 0.016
